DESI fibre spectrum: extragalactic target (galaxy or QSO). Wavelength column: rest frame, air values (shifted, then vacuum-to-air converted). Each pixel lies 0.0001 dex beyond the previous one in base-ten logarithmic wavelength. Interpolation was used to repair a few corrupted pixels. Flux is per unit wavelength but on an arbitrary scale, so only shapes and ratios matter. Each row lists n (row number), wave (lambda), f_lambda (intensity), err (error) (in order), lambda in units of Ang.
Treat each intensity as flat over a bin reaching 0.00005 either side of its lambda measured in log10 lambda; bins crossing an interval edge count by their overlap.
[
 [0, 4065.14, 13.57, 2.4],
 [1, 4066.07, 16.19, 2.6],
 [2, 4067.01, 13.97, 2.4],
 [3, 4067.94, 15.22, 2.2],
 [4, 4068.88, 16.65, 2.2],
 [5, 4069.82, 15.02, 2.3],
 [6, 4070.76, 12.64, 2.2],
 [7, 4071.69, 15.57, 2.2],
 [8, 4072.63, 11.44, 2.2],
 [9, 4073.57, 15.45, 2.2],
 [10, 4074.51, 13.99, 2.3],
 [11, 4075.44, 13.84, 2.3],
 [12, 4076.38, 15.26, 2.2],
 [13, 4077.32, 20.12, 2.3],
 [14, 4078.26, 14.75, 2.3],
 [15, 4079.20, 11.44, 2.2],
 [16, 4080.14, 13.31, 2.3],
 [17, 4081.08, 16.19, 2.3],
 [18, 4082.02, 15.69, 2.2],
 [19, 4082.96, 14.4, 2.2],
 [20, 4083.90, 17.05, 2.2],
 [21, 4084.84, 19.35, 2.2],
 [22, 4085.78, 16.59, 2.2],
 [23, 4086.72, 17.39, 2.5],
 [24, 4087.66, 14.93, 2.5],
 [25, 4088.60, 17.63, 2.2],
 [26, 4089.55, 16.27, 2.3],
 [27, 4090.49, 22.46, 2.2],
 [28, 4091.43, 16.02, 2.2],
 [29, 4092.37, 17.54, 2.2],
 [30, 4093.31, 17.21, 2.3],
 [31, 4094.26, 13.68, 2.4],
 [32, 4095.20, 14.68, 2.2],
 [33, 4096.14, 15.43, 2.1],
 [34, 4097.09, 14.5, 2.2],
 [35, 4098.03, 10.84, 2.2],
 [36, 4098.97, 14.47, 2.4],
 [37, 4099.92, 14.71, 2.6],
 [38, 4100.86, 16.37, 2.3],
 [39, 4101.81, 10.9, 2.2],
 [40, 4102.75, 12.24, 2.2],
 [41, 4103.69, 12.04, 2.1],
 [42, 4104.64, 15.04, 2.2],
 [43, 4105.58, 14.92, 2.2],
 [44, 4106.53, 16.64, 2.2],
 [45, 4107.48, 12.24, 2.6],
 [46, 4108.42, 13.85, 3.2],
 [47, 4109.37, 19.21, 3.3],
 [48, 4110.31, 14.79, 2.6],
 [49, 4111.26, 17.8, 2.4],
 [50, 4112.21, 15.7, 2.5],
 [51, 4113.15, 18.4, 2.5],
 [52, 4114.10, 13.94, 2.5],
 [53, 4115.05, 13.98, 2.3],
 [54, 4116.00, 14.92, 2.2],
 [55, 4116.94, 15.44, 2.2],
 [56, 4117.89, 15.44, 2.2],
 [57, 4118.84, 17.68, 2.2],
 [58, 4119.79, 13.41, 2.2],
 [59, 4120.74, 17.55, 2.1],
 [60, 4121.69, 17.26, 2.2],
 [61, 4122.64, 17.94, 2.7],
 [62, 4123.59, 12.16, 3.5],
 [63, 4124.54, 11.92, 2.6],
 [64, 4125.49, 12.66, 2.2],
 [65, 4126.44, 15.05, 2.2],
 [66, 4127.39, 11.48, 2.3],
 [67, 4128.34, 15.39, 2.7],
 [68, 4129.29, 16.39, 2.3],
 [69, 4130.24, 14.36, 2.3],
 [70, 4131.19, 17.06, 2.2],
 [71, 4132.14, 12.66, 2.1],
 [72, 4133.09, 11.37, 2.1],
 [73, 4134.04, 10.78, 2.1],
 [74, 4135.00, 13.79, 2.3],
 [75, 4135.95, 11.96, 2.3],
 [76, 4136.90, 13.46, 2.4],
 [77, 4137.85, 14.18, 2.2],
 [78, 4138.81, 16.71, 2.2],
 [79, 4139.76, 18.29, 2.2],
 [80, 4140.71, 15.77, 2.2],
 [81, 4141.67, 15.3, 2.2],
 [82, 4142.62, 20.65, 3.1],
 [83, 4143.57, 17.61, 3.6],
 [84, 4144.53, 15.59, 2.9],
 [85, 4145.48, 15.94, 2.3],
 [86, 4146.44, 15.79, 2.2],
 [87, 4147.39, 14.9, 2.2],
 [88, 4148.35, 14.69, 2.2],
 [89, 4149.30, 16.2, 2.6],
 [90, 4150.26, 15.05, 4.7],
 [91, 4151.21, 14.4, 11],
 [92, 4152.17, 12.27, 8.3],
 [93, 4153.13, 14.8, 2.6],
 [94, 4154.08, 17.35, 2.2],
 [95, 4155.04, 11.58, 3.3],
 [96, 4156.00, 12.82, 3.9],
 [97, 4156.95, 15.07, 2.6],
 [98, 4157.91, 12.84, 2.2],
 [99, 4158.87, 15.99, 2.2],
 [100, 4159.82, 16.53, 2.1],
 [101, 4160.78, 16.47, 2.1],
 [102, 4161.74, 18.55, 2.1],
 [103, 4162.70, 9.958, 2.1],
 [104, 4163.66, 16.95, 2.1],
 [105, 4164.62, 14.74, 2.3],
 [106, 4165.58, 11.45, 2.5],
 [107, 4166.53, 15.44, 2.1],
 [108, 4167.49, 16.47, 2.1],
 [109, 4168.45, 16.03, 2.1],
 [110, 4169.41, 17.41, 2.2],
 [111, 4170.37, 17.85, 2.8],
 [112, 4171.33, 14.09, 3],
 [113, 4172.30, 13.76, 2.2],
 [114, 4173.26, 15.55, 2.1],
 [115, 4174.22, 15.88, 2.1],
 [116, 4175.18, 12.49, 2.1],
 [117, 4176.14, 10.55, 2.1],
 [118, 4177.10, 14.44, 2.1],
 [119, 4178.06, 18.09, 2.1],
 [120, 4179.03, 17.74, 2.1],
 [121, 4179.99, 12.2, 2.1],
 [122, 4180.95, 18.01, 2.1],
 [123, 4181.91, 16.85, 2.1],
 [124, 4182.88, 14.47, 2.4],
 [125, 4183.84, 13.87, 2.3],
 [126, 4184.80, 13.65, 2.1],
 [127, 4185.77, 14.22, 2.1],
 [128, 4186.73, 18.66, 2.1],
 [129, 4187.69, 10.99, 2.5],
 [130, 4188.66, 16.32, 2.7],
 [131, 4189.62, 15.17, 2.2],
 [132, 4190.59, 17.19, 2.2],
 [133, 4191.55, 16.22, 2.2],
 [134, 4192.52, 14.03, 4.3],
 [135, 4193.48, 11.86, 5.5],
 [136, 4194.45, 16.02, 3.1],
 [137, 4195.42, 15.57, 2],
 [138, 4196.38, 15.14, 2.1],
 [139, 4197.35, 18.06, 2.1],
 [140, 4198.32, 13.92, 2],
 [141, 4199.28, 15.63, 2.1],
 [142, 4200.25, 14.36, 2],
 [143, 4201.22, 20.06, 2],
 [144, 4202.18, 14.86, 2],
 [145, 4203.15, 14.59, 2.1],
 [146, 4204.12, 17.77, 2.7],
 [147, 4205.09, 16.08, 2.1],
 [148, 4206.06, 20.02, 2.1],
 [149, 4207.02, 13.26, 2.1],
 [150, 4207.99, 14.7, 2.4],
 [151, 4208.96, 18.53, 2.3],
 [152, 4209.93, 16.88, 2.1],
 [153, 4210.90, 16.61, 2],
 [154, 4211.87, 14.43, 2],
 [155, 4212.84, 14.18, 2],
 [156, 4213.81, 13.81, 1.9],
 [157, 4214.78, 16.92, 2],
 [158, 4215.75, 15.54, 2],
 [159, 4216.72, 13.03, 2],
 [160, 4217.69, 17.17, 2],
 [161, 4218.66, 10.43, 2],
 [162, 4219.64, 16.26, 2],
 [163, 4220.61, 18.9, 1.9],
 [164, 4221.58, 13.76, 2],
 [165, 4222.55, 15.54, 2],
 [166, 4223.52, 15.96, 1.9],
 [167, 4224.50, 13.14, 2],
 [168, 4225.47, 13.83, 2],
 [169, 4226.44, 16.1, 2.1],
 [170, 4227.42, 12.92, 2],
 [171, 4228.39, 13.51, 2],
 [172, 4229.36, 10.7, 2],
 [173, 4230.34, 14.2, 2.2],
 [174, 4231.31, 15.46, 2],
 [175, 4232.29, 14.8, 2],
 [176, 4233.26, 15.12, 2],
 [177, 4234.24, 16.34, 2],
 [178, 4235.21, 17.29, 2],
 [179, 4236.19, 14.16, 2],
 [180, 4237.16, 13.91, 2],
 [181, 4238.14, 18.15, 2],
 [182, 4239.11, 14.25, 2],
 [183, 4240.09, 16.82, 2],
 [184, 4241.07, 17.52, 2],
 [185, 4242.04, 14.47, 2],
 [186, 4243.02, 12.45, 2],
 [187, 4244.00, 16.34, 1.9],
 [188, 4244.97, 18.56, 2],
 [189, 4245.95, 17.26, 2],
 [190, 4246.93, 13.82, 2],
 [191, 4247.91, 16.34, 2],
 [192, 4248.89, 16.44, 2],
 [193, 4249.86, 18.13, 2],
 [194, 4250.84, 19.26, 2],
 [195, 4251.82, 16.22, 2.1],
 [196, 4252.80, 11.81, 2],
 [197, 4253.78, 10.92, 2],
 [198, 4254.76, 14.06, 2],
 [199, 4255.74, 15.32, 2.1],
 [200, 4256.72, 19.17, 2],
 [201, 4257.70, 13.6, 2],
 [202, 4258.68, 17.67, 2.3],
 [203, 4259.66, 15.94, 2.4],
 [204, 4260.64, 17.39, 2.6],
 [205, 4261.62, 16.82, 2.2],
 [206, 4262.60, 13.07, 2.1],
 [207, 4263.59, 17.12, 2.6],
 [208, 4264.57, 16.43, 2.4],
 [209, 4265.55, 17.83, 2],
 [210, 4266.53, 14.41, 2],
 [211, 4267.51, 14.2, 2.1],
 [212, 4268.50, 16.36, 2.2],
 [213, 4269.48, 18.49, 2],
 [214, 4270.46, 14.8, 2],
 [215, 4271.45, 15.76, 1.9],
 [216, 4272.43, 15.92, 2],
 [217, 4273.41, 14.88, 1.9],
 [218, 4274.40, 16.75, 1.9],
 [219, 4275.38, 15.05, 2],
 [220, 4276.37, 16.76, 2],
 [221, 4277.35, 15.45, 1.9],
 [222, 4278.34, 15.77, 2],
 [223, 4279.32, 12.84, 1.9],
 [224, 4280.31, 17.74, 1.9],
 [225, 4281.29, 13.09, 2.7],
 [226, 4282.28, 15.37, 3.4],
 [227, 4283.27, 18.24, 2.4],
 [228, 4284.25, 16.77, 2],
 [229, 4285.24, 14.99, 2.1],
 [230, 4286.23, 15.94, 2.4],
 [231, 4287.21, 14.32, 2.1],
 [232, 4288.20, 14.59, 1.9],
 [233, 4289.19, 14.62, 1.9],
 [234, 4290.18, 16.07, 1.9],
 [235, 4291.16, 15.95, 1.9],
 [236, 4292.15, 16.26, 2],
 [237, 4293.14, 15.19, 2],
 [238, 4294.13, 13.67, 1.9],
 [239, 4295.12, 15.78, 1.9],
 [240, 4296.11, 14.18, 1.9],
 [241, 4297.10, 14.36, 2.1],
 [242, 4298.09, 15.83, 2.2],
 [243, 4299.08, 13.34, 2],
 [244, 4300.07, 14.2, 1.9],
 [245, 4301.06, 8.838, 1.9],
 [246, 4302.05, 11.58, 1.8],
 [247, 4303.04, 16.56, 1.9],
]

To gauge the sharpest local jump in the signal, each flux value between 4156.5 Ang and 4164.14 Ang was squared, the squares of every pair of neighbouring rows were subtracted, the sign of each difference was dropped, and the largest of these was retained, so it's 245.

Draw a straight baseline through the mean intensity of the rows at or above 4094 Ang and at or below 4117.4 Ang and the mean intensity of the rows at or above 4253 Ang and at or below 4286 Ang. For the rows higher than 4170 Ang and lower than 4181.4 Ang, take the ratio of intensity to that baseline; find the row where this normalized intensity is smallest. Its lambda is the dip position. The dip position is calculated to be 4176.14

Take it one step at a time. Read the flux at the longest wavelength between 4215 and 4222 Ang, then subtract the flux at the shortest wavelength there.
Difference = -1.8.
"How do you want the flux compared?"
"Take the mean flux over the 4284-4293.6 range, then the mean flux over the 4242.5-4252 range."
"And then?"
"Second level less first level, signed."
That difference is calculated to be 1.0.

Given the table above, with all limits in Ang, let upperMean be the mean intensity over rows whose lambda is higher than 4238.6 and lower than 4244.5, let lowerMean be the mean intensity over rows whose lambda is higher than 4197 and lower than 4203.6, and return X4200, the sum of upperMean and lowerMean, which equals 31.2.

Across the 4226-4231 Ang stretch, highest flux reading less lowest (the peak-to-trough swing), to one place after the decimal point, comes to 5.4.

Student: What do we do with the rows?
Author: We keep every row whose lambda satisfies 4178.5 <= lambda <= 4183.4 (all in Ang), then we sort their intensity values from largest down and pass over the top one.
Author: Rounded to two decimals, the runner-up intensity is 17.74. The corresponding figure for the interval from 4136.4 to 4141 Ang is 16.71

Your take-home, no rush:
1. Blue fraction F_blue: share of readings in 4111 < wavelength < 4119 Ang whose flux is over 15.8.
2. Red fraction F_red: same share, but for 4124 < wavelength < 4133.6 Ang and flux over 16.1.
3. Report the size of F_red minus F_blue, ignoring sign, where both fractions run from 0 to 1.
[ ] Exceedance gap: 0.13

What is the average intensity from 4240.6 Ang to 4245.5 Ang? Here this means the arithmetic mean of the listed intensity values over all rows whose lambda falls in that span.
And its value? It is 15.9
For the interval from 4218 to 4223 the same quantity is 15.0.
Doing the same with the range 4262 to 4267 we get 15.8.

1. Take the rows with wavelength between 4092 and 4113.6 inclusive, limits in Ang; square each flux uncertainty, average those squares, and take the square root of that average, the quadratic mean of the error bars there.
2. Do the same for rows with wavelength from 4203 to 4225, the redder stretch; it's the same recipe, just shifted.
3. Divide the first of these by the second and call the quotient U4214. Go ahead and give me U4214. 1.16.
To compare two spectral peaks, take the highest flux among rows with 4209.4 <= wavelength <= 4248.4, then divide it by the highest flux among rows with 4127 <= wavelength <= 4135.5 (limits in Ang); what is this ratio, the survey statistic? 1.11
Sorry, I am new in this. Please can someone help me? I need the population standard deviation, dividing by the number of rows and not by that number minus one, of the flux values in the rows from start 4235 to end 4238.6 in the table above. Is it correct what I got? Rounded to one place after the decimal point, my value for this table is 1.9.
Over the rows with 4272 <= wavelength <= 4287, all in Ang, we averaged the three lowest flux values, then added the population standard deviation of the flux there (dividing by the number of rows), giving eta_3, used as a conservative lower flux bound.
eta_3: 15.0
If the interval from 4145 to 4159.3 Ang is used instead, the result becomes 13.8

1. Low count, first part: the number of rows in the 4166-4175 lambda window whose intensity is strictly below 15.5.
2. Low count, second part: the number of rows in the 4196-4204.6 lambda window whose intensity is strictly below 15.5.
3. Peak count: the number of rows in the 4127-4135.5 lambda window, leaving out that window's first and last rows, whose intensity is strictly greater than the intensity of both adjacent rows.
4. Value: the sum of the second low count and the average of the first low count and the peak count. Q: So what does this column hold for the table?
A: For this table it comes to 7.5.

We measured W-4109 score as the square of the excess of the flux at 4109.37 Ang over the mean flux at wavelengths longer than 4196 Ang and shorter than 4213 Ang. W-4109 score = 10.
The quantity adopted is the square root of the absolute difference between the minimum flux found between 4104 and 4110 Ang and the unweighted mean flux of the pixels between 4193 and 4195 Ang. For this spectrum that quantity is 1.3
